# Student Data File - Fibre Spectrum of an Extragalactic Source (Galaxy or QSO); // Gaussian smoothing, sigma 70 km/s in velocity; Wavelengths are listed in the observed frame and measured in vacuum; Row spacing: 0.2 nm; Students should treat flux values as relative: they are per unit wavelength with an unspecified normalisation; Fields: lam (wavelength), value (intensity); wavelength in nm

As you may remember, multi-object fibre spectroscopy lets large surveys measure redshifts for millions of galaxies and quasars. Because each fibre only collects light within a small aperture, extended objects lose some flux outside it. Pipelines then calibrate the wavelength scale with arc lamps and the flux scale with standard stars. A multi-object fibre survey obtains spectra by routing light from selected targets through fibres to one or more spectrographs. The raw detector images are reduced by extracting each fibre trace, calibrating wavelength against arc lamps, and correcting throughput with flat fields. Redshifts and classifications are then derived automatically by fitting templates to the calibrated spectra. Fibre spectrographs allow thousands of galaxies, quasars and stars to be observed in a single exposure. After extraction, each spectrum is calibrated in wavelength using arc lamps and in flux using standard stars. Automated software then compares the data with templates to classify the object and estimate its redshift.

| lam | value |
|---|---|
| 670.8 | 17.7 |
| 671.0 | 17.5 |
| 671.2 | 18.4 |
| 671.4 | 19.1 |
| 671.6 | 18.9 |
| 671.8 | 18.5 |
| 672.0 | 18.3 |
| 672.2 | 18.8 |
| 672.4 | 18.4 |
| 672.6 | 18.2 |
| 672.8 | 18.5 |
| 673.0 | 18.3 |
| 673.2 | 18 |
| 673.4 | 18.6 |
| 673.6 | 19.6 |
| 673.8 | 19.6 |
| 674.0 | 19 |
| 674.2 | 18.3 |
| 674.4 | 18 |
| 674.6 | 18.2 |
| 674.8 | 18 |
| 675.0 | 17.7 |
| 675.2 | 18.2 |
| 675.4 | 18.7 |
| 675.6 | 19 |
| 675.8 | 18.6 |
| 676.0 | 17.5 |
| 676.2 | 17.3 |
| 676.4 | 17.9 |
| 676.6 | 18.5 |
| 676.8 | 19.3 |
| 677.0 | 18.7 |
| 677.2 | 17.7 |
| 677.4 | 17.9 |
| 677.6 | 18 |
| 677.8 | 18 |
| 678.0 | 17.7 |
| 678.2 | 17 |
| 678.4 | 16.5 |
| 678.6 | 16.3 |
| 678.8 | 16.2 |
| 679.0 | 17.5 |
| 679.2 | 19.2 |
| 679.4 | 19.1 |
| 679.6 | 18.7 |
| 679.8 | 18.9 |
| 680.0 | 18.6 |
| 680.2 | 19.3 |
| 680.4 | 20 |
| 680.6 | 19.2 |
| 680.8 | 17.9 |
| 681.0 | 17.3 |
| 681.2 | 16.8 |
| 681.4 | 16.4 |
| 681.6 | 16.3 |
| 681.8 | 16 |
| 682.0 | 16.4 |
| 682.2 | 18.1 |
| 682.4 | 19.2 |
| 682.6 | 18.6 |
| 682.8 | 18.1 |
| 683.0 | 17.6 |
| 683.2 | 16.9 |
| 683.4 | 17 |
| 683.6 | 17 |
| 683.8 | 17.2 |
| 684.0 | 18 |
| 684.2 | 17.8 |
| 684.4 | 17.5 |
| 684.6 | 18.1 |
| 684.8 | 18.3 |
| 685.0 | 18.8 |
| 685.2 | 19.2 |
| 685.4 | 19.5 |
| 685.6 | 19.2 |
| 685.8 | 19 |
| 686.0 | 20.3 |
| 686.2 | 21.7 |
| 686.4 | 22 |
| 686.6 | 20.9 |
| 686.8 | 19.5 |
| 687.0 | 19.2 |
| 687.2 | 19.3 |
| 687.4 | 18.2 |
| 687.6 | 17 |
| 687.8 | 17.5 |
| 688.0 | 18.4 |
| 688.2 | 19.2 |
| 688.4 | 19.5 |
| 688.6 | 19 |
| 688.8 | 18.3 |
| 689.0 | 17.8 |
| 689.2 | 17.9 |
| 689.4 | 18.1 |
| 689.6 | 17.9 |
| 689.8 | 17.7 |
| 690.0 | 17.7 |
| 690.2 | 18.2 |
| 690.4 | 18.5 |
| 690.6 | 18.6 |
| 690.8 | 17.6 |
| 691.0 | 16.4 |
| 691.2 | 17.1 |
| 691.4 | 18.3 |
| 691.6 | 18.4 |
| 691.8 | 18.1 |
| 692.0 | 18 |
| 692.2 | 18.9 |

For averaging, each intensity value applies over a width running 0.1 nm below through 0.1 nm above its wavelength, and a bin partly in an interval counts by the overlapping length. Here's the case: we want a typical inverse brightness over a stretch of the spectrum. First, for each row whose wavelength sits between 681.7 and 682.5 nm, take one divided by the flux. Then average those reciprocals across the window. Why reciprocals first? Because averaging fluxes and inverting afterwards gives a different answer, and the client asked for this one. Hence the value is 0.0577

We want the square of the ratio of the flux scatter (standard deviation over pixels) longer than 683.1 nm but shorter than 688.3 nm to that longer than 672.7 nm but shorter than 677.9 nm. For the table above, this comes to 5.5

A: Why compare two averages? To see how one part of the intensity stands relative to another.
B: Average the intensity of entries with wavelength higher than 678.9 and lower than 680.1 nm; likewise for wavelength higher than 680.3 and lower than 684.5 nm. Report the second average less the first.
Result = -1.1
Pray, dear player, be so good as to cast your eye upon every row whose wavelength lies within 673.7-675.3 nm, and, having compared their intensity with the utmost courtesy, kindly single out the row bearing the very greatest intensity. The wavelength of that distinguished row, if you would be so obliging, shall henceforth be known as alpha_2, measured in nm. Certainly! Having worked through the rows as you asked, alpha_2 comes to 673.8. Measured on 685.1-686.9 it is 686.4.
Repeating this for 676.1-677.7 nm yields 676.8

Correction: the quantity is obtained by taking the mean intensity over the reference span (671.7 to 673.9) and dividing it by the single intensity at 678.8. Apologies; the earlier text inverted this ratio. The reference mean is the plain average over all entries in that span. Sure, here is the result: 1.15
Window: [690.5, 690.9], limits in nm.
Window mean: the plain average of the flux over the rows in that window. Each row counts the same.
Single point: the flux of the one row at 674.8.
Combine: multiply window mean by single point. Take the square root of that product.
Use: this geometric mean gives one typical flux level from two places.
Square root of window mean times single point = 18.0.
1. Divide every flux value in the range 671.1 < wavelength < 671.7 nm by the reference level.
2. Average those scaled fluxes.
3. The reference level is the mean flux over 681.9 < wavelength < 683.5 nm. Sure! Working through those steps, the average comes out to 1.06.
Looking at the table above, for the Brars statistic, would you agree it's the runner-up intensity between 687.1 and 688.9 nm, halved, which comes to 9.65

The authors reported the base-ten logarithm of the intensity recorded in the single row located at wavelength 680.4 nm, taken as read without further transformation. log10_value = 1.30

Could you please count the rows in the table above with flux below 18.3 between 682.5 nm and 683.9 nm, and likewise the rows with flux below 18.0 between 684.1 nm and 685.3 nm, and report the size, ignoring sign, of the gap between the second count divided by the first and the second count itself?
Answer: 1.7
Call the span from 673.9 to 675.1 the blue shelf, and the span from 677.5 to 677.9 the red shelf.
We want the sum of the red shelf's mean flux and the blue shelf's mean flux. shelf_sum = 36.2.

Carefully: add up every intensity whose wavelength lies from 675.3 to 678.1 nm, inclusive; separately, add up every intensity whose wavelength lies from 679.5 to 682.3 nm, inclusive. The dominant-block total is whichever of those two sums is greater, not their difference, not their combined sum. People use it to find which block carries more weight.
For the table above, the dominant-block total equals 255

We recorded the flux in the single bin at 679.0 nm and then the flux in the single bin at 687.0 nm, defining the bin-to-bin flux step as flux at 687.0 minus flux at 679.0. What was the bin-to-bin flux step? 1.7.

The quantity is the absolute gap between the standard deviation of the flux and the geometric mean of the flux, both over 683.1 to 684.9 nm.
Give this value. 17.0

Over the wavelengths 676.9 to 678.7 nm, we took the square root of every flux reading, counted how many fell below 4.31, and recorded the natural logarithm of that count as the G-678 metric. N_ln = 2.1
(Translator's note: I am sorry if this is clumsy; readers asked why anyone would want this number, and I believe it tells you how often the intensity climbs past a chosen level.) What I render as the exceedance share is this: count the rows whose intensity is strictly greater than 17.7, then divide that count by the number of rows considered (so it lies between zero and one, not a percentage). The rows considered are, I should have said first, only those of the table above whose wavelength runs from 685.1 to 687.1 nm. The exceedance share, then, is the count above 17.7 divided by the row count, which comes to 1.0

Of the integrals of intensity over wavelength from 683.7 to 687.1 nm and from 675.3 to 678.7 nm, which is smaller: 60.9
